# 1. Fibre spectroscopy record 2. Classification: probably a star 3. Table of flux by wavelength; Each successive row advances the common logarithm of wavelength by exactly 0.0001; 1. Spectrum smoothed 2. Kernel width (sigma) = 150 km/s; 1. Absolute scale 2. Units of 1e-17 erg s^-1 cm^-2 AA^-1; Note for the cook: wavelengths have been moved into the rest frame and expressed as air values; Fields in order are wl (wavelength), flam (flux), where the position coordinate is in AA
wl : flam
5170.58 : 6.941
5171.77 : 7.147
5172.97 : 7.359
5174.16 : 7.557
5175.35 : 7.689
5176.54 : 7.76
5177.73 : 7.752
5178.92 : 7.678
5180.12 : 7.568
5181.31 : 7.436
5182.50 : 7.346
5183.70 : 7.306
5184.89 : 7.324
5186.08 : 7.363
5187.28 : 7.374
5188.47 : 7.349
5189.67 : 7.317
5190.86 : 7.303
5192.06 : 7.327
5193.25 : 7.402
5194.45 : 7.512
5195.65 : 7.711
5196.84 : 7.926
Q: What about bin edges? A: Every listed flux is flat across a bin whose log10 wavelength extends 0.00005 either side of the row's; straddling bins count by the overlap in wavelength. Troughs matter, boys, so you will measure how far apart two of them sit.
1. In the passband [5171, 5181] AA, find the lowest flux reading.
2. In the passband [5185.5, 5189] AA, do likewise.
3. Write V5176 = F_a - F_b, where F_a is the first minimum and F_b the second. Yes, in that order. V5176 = -0.20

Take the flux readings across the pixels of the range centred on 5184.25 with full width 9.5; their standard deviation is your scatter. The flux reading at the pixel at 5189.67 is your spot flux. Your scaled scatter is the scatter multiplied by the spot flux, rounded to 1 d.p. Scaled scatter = 0.6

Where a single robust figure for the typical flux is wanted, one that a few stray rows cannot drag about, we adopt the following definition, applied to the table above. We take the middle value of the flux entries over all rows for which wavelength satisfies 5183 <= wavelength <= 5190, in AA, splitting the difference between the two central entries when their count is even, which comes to 7.34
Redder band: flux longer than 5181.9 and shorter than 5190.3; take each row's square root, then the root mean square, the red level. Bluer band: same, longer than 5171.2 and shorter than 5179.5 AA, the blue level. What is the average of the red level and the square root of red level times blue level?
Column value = 2.72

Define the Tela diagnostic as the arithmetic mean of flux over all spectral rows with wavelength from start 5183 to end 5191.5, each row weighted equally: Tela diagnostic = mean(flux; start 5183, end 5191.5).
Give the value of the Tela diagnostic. 7.33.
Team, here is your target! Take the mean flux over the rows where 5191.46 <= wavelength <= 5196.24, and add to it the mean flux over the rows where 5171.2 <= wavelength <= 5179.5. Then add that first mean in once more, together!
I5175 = 22.5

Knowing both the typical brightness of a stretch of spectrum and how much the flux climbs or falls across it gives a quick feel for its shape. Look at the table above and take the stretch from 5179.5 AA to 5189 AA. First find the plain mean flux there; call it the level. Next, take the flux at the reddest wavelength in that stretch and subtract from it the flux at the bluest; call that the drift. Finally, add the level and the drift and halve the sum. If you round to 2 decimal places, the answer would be 3.58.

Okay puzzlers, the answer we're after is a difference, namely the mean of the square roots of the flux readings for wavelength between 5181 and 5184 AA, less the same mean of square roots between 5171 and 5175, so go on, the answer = 0.00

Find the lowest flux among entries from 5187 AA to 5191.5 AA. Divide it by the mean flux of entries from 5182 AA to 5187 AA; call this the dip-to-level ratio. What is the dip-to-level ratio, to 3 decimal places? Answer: 0.996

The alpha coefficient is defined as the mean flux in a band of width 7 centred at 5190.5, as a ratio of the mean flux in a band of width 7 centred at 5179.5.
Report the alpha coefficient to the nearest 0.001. 0.968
